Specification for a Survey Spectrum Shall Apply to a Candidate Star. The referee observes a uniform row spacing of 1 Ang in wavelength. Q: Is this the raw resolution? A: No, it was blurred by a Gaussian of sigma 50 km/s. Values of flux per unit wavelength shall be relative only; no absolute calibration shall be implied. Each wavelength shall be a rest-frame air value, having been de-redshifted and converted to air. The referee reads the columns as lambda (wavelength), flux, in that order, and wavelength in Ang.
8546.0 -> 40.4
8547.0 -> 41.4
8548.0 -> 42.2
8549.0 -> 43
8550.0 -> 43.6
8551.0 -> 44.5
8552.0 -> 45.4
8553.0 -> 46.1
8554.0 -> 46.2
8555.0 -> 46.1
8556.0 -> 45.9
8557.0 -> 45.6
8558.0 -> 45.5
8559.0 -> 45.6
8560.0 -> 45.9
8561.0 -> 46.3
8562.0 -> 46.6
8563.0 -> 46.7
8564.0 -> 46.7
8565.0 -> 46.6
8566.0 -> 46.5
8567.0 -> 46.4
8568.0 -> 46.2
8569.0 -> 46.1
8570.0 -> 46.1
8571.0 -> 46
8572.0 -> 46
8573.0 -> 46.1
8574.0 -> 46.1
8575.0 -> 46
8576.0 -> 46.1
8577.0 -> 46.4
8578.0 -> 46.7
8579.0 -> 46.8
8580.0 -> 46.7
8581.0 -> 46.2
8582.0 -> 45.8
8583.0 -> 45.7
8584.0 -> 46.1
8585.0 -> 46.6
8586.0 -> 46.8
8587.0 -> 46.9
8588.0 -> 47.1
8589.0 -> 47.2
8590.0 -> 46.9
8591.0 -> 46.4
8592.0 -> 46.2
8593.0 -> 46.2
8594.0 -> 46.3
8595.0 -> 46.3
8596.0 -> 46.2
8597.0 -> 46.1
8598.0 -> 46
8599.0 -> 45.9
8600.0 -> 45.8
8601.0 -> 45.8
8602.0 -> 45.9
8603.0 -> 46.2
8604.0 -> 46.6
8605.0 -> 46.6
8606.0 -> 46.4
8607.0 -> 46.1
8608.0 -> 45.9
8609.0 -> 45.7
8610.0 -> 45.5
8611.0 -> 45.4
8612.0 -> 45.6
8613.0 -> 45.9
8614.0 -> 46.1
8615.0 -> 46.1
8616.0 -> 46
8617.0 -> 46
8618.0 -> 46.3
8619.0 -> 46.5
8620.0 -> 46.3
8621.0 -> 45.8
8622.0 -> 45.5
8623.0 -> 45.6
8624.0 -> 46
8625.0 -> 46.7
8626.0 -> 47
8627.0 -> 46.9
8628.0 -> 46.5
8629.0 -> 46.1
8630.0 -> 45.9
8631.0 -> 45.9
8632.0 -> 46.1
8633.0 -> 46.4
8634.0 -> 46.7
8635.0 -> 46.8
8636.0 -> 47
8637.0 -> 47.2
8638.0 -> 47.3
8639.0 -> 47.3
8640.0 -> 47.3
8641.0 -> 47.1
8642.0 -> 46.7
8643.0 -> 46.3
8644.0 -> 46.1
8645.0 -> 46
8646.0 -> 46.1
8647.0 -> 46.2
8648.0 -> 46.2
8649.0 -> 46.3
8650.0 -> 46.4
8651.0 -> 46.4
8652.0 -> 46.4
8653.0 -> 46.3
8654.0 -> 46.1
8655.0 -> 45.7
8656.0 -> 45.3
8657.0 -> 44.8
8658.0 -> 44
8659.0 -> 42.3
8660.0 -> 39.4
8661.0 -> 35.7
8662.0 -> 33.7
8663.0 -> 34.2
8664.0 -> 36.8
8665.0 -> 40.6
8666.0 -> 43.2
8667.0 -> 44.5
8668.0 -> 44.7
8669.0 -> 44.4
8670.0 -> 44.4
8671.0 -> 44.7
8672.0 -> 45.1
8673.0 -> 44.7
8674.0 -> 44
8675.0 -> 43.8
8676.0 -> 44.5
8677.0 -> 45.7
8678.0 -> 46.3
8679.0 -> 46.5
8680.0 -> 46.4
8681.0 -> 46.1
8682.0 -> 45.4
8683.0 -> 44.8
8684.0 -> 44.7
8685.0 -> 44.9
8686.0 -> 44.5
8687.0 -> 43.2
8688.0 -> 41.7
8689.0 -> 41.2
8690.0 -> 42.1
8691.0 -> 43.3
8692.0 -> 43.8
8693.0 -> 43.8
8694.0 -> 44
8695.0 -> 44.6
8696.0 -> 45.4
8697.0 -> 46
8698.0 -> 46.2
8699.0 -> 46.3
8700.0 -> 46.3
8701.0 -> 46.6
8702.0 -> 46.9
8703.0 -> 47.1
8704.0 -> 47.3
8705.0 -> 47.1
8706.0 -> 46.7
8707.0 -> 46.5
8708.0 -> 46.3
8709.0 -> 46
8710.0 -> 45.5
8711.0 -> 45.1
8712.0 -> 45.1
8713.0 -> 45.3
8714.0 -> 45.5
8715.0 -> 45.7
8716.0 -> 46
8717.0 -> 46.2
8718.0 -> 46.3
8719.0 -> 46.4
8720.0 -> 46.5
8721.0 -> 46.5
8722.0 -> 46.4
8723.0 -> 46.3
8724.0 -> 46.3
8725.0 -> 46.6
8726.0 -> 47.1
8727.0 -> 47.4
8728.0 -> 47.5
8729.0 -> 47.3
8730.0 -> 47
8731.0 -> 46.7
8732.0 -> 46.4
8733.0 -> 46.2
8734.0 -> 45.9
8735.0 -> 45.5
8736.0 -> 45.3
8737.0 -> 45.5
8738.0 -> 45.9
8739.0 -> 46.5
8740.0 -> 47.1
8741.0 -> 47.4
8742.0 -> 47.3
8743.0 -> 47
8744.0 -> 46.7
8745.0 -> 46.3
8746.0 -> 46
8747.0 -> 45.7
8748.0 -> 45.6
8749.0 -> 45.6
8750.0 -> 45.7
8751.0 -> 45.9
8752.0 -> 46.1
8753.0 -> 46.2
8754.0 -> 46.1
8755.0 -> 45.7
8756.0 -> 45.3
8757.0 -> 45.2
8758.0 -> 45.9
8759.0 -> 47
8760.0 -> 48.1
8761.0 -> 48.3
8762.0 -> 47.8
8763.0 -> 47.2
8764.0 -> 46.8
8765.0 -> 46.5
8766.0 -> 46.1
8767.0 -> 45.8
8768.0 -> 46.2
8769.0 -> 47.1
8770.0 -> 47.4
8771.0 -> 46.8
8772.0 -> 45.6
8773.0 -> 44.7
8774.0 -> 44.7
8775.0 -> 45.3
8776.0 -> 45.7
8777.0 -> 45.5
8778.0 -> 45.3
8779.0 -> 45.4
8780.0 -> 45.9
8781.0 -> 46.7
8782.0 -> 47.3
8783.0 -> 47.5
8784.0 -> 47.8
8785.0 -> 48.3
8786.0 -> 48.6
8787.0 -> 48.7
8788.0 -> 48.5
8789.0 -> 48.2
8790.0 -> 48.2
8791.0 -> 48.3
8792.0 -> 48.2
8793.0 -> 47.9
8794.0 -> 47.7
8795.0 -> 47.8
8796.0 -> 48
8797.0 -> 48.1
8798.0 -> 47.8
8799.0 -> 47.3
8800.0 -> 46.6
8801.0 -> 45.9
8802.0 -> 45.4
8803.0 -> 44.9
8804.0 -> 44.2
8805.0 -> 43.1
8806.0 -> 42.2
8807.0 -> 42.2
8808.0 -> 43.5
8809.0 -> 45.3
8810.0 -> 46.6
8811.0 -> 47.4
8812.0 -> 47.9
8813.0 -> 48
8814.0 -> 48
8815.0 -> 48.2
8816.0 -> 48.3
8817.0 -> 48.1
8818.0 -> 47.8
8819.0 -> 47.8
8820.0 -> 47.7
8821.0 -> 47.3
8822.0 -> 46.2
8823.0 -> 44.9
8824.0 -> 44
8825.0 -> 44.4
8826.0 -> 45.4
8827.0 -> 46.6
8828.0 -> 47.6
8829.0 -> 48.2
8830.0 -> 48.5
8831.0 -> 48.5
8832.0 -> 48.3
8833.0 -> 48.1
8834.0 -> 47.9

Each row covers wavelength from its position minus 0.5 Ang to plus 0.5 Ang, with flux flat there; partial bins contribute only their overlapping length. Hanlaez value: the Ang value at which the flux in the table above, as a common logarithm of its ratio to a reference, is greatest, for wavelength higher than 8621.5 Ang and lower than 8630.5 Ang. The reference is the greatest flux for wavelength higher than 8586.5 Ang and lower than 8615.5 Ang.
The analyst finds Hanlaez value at 8626.0 Ang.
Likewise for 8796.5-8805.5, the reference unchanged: 8797.0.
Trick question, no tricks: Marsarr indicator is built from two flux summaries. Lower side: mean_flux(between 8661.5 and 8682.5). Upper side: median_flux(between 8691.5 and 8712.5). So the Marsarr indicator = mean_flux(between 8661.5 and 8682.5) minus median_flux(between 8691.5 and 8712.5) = -2.9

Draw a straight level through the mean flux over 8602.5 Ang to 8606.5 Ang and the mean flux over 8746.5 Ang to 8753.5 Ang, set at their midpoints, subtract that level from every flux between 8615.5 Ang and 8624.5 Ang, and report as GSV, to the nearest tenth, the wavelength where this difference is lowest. 8622.0 Ang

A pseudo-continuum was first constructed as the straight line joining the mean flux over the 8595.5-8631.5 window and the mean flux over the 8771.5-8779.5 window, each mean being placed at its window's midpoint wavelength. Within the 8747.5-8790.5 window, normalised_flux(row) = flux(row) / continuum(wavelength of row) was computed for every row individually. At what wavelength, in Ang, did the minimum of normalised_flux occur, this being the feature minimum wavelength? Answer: 8773.0 Ang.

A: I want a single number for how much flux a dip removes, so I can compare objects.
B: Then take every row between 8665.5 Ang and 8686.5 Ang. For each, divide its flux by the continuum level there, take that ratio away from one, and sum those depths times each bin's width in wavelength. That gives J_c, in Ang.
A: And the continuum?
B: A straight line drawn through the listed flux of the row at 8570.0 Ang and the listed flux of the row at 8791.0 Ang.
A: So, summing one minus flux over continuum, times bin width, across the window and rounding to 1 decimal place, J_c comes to 1.0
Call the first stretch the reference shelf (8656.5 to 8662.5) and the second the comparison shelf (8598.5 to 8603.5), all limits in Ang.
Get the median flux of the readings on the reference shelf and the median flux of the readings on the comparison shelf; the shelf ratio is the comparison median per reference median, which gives 1.12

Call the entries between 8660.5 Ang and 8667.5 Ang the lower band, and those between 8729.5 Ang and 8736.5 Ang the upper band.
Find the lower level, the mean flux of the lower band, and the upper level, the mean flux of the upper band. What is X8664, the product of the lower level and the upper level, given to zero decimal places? 1771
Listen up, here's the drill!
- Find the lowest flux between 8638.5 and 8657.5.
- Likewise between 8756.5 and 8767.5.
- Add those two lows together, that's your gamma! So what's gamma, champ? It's 90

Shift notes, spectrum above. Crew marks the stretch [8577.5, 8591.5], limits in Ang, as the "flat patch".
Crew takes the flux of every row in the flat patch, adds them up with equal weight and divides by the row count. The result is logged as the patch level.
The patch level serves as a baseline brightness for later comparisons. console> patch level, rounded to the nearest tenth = 46.6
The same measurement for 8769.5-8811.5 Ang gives 46.4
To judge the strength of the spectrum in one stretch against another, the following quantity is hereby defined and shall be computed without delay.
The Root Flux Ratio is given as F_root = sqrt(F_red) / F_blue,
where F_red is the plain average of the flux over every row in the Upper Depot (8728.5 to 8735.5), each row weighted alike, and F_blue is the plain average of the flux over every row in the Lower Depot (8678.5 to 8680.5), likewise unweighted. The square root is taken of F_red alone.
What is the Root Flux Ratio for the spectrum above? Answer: 0.1467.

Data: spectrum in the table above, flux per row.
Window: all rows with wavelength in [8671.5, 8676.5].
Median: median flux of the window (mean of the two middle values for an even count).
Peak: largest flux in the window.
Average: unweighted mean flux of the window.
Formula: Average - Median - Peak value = -45.2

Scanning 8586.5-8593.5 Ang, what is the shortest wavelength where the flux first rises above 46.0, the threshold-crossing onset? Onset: 8587.0 Ang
